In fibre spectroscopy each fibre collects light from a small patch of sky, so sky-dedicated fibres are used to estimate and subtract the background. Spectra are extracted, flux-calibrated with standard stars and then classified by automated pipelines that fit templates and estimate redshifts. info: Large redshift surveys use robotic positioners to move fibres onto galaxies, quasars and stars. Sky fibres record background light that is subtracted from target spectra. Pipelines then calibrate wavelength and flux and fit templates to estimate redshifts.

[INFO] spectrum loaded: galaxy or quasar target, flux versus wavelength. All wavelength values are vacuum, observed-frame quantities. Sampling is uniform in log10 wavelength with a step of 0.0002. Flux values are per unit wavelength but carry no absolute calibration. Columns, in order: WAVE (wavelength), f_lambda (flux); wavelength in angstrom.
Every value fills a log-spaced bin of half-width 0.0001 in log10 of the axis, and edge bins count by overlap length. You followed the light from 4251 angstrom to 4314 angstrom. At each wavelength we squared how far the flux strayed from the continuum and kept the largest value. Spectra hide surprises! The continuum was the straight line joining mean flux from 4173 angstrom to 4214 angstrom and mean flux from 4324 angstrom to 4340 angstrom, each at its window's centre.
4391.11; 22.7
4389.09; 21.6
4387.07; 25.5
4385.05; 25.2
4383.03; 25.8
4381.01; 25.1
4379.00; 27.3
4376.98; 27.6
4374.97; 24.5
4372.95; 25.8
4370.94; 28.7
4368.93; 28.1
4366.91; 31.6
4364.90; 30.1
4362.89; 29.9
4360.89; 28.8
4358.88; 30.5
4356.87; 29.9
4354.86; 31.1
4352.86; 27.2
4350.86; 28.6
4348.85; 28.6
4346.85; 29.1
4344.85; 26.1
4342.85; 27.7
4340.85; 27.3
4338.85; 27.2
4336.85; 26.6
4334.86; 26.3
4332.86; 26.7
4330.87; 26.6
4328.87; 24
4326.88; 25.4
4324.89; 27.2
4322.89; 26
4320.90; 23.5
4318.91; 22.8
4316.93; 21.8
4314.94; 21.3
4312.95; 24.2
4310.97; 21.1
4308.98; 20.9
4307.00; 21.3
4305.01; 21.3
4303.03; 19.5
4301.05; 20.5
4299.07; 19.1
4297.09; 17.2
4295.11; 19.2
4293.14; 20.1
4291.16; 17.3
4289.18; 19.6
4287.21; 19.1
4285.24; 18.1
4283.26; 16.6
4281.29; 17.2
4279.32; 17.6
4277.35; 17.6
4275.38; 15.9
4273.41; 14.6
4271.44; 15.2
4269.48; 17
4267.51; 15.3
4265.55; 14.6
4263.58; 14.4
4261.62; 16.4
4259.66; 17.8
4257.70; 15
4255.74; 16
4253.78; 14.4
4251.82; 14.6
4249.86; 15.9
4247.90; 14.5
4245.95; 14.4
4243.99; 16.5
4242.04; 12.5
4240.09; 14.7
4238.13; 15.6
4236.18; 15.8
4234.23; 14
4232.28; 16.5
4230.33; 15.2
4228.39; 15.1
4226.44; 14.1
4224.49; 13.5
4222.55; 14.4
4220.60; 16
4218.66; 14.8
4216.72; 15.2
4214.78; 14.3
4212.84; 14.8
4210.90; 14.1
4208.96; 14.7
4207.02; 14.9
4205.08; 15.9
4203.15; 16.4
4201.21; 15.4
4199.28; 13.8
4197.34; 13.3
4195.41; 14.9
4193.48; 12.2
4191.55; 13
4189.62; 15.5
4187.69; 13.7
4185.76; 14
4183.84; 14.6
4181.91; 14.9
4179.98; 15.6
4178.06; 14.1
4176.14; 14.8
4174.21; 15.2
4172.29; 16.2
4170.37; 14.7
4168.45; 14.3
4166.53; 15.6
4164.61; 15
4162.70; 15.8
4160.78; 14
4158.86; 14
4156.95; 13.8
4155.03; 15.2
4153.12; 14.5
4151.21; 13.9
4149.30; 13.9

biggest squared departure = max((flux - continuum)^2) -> 45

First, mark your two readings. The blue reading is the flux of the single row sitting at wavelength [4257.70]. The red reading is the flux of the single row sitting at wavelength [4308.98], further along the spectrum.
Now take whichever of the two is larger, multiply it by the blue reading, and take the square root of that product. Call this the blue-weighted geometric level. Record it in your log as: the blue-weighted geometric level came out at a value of 17.7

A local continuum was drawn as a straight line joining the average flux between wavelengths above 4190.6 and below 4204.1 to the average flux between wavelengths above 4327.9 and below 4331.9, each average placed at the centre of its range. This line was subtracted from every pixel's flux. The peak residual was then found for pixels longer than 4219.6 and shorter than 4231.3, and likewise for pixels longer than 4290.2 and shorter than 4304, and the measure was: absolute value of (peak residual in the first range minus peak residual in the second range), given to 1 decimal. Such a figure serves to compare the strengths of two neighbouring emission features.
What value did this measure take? 2.0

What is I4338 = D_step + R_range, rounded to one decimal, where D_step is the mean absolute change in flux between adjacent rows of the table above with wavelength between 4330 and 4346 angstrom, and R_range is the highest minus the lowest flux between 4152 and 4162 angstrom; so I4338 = 1.9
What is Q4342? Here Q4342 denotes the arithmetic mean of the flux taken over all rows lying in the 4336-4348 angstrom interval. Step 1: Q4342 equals 27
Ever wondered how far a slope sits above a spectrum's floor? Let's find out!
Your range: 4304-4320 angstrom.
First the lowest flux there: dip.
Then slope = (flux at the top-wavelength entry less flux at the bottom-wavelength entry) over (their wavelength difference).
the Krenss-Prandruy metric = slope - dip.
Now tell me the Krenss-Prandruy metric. -21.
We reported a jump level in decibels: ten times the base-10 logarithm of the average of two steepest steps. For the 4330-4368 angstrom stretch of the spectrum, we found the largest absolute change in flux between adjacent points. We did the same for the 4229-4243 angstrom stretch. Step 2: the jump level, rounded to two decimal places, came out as 5.05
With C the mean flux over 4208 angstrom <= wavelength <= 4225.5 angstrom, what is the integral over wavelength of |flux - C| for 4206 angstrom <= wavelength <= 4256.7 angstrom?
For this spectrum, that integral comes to 36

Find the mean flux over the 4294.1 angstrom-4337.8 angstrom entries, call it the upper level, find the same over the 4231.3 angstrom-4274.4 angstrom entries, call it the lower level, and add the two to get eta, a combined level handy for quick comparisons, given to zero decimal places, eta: 38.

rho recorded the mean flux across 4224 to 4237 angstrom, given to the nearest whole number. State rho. 15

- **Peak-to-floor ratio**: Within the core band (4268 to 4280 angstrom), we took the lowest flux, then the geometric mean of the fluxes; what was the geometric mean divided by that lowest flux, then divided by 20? 0.0557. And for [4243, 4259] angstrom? 0.0526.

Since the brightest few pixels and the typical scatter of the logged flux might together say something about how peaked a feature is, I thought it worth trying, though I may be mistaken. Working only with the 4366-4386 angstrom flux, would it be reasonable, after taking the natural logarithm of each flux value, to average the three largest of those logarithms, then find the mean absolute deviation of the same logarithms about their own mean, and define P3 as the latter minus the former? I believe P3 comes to -3.32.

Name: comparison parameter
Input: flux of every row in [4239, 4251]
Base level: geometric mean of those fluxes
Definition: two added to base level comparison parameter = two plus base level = 17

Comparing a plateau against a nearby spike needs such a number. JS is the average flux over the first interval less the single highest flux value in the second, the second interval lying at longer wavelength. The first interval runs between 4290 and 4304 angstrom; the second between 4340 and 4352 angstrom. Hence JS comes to -10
